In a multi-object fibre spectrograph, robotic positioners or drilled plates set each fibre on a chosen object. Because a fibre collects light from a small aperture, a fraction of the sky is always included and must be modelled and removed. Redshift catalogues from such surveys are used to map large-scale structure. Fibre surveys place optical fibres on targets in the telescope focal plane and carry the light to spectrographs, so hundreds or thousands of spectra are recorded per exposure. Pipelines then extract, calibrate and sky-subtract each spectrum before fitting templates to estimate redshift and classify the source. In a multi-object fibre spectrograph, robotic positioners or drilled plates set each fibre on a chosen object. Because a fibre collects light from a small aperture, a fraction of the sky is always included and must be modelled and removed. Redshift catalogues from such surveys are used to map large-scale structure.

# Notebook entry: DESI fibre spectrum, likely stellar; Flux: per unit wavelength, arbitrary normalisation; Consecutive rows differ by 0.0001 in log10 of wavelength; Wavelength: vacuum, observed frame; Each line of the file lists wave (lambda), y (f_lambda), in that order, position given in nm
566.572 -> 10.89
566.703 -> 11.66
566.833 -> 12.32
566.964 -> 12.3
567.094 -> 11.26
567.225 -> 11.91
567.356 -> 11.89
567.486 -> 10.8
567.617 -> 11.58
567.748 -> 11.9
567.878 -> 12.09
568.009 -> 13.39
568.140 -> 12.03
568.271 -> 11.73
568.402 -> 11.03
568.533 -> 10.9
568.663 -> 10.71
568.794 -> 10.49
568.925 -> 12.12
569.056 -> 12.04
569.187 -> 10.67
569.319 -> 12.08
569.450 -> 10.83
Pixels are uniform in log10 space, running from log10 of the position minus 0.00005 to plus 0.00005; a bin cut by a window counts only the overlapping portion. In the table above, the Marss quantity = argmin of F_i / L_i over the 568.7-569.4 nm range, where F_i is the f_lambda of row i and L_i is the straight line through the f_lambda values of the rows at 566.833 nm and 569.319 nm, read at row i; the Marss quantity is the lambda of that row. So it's 568.794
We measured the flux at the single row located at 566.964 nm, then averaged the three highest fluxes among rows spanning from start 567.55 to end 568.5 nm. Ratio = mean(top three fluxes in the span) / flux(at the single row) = 1.02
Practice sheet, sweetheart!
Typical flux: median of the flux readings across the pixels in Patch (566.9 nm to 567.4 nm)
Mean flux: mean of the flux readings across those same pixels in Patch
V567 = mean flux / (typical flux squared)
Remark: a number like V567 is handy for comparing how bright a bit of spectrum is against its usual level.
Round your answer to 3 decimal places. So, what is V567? 0.084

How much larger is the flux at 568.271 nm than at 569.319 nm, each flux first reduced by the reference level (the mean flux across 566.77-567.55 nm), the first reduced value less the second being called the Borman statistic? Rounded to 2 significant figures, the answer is -0.35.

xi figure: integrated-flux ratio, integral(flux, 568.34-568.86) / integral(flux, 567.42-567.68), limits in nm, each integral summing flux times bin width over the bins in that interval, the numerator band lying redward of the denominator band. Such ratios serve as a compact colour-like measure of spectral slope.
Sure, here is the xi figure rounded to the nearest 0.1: 1.9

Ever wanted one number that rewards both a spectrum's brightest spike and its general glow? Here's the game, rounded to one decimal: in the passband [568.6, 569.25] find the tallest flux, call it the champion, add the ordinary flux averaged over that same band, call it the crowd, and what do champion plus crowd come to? 23.3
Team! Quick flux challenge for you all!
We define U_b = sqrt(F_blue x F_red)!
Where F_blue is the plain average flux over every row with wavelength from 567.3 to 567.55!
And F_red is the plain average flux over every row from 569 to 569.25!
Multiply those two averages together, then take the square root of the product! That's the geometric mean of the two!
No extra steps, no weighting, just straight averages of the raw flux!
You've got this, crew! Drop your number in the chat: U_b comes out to 11.3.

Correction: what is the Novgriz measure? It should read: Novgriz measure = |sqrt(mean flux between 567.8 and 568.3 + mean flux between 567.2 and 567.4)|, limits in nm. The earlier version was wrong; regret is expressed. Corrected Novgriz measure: 4.92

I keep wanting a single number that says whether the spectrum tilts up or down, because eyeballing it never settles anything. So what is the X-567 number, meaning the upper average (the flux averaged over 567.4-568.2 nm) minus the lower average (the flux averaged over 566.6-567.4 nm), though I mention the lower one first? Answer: 0.1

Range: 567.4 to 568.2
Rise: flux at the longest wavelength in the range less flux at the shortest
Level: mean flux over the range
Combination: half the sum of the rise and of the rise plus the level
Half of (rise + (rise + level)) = 7.2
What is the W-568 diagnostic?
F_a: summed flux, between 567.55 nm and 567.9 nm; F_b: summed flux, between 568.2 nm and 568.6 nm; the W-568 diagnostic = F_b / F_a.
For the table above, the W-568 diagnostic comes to 0.95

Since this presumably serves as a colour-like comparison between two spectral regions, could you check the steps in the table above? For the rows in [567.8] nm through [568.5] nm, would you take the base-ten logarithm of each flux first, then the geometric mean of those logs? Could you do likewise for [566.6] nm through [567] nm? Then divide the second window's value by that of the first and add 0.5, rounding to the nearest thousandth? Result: 1.502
